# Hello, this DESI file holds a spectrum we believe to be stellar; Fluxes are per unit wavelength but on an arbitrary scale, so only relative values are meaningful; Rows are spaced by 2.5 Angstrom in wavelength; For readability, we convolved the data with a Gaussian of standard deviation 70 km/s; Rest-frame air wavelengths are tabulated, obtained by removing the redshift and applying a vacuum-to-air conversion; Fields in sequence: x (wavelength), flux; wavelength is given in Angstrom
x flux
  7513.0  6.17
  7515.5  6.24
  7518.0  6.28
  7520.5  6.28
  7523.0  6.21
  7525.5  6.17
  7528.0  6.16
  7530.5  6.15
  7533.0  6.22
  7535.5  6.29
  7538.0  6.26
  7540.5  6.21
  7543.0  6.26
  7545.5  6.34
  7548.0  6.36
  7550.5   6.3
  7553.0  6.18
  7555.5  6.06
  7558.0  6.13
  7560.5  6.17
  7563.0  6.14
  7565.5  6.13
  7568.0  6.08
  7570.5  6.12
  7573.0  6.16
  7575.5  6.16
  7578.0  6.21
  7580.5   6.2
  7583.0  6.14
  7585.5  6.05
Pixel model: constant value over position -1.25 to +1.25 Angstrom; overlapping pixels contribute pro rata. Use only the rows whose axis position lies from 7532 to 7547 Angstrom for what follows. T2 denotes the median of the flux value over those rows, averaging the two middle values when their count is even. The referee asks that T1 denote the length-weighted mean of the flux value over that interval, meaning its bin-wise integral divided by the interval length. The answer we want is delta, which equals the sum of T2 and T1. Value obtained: 12.5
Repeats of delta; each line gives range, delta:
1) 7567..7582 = 12.3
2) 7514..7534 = 12.4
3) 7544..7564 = 12.4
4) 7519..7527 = 12.4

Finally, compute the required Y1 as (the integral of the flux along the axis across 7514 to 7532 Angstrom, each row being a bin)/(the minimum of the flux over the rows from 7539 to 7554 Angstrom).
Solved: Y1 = 18.1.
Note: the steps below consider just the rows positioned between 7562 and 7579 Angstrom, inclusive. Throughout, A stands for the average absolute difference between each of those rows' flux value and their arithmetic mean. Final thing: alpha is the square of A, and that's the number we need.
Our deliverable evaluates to 0.0008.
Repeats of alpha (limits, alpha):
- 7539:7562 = 0.0066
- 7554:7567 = 0.0007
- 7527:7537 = 0.0025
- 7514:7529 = 0.0019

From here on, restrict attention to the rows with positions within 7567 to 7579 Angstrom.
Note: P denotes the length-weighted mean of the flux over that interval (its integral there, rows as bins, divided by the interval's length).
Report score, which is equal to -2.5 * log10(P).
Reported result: -1.97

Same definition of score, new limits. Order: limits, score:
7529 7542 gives -1.99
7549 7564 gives -1.98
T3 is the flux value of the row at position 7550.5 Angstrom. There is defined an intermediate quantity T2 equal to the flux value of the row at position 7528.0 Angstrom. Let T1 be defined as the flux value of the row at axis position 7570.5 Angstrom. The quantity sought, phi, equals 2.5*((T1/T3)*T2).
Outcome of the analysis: 15.0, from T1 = 6.12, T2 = 6.16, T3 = 6.3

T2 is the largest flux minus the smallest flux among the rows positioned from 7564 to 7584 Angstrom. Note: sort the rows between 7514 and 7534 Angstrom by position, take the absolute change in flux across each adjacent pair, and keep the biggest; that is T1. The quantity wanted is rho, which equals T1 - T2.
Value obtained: -0.06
